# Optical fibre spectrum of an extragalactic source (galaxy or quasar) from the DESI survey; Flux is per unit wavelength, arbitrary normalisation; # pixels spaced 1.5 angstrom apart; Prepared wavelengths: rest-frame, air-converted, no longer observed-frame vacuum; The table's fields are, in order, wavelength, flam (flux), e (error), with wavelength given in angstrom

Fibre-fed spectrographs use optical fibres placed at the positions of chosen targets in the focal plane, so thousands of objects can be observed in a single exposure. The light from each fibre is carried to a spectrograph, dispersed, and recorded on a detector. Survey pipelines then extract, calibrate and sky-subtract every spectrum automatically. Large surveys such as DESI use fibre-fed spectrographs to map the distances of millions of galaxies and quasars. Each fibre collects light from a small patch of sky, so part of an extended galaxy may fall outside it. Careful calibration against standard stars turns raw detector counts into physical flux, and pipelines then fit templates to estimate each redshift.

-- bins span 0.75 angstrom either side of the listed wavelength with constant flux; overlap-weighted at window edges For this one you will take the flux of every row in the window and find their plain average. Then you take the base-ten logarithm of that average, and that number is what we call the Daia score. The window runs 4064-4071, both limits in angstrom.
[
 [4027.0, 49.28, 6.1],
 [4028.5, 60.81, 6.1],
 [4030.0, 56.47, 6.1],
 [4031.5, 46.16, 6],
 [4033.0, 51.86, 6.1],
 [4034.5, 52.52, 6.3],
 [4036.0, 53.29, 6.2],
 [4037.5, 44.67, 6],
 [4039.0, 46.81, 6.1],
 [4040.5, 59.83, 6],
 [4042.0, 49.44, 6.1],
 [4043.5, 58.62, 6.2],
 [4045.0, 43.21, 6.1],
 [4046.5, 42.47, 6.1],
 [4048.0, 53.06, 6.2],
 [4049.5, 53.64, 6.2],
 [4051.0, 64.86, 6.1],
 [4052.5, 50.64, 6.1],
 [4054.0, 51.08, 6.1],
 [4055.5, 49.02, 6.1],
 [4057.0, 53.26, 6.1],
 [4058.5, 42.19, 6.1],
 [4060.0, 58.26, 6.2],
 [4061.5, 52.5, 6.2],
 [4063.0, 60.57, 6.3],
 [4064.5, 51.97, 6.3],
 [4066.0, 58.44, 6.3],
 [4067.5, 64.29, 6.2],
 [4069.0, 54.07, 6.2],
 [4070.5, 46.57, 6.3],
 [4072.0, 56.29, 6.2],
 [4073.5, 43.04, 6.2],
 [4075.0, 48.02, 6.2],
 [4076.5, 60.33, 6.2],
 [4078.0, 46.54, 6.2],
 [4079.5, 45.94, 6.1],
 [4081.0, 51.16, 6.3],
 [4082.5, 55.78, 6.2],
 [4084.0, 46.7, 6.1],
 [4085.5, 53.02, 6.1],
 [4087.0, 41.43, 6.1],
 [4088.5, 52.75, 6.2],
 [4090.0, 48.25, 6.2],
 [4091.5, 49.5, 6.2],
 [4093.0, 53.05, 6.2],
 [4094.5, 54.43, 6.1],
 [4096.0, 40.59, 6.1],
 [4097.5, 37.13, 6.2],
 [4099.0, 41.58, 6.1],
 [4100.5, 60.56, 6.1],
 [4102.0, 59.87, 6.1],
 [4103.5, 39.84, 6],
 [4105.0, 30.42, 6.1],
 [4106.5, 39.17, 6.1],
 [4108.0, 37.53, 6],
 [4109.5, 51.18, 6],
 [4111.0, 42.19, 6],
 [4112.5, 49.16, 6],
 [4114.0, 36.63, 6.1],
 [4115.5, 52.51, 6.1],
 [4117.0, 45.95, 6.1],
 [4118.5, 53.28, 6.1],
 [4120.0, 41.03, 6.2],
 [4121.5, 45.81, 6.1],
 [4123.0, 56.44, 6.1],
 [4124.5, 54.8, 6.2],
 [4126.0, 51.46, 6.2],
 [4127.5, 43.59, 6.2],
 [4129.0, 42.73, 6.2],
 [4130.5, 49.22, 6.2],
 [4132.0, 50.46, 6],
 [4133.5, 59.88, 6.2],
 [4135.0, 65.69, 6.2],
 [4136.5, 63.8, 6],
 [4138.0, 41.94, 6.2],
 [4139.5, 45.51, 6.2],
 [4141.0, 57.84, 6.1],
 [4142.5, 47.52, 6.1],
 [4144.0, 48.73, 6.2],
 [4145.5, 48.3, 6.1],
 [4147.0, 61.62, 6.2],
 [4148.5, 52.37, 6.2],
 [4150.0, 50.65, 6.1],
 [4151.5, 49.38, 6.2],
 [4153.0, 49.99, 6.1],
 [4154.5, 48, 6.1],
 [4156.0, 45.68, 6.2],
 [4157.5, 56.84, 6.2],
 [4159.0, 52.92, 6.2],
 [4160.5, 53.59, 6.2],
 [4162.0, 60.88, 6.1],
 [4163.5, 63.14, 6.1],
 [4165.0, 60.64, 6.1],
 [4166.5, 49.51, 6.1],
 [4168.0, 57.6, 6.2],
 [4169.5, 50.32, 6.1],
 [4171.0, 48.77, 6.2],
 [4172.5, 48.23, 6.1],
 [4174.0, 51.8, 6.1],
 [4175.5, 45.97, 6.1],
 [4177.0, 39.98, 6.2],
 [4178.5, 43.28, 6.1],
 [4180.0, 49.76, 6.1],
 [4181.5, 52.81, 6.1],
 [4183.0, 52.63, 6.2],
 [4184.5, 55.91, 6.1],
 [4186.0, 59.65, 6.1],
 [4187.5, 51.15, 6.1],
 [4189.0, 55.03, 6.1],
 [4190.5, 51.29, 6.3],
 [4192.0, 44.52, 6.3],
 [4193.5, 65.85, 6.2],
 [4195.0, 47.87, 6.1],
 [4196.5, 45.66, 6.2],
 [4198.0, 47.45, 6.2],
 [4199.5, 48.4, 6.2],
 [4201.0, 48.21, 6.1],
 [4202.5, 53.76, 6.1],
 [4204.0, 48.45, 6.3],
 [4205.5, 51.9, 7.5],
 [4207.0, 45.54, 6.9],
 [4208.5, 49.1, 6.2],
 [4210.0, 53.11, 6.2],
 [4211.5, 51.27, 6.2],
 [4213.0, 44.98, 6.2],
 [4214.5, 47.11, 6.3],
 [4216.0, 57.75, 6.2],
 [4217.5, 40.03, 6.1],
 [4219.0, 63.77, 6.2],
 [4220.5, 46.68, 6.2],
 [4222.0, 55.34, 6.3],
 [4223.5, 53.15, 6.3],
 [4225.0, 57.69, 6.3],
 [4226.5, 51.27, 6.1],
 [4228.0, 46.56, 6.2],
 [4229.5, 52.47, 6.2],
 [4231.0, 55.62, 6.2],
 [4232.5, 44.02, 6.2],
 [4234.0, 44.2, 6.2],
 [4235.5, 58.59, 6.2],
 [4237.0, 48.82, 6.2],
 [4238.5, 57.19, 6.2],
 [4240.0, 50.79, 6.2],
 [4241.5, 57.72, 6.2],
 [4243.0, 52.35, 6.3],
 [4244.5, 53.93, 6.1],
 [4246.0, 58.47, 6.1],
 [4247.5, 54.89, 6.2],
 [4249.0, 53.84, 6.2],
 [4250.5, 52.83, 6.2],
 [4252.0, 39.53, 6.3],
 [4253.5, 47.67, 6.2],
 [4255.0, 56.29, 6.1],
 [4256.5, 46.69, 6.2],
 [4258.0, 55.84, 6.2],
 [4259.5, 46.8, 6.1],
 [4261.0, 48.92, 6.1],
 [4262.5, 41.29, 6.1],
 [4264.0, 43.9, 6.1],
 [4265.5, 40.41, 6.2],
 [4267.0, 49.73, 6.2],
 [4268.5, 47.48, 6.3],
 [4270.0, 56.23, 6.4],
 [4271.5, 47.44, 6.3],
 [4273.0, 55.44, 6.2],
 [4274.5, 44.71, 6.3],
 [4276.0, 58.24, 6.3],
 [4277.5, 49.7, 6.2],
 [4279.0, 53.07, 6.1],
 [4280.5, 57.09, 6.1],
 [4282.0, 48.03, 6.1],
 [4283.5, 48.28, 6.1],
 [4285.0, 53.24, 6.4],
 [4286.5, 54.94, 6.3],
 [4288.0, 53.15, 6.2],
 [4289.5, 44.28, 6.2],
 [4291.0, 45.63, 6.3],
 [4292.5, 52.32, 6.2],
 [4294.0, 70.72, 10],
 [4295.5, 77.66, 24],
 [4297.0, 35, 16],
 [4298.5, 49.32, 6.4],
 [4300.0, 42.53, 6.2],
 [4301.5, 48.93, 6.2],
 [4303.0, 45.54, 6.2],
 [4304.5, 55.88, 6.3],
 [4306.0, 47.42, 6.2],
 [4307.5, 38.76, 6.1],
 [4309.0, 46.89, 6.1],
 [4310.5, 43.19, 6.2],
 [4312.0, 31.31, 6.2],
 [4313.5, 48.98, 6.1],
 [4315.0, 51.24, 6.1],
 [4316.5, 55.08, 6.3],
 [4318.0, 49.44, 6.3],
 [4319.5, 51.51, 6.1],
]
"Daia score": 1.74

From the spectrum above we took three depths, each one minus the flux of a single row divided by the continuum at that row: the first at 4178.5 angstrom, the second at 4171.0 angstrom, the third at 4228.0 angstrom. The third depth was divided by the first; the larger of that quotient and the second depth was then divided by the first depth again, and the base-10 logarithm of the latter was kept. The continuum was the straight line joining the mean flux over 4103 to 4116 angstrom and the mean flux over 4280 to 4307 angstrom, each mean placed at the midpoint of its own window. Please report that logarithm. 1.1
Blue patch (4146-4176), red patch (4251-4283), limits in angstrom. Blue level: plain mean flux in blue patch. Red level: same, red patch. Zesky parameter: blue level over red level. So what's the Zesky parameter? 1.074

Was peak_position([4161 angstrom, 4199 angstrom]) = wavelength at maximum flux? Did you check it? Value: 4193.5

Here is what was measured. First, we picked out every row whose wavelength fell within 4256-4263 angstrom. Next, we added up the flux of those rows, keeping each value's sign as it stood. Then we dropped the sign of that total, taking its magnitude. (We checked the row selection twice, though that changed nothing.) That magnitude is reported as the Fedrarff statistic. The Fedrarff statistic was 240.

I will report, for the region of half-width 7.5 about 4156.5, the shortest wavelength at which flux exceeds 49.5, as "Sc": 4150.0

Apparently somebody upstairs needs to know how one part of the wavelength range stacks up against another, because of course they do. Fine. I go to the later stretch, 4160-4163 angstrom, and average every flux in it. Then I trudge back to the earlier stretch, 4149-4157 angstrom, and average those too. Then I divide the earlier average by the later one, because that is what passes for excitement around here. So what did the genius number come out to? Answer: 0.85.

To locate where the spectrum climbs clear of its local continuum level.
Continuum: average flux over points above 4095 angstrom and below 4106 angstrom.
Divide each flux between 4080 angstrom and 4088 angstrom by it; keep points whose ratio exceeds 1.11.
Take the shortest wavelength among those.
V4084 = 4081.0 angstrom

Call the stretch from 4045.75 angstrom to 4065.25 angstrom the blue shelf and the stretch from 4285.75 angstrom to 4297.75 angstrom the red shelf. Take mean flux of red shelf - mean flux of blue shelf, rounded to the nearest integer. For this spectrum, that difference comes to 2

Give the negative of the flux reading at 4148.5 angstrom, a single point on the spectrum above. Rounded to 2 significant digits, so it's -52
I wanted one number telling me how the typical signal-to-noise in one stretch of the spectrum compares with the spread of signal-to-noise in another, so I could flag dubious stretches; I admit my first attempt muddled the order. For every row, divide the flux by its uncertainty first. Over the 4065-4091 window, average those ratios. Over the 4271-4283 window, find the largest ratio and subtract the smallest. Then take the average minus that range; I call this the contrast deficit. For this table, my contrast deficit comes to 6.0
